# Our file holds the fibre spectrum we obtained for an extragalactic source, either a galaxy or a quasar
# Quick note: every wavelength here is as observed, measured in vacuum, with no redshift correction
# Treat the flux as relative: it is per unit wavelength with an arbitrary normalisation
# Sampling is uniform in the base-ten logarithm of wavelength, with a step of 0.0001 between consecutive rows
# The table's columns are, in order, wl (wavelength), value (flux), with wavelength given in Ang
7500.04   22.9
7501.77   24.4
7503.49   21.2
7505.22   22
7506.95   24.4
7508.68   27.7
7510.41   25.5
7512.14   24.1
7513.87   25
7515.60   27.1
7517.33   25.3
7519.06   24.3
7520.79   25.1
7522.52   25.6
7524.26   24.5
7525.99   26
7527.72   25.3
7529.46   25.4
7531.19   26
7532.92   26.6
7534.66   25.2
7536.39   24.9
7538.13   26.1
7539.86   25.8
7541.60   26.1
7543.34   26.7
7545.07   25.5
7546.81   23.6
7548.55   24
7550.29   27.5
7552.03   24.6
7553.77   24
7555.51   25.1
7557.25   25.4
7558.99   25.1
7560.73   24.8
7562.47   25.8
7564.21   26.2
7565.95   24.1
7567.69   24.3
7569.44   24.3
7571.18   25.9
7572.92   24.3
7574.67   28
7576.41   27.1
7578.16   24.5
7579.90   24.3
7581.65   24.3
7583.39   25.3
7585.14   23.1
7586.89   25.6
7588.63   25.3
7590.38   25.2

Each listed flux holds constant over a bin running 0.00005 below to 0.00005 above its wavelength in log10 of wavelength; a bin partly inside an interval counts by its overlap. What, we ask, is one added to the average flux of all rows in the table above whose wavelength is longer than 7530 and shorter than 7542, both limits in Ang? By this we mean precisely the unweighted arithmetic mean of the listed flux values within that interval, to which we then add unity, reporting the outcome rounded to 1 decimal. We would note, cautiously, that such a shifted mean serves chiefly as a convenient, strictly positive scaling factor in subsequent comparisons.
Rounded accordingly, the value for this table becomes 26.8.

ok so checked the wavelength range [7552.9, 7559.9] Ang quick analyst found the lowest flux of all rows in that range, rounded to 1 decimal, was 24.0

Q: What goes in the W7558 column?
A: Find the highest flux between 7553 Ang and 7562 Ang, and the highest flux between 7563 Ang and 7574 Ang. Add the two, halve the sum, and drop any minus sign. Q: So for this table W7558 25.8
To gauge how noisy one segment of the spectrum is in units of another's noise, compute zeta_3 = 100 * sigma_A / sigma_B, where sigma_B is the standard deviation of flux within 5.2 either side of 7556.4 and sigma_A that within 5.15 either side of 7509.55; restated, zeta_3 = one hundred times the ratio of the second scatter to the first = 379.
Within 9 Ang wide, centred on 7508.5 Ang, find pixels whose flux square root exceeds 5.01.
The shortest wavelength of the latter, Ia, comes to 7508.68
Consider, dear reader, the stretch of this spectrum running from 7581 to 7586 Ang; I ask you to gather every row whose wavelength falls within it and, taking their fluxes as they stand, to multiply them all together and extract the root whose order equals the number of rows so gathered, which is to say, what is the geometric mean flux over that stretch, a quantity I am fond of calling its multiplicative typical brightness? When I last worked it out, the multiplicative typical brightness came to 24.2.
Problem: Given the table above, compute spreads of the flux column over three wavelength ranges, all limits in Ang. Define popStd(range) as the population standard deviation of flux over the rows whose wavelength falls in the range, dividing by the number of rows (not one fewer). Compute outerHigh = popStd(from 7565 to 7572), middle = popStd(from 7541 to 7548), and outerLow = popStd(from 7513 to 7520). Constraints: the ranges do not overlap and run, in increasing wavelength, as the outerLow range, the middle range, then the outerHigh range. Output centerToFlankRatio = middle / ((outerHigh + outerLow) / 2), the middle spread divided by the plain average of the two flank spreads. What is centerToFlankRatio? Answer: 1.32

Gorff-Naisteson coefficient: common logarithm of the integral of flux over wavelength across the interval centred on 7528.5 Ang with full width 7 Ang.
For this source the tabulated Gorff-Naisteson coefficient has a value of 2.25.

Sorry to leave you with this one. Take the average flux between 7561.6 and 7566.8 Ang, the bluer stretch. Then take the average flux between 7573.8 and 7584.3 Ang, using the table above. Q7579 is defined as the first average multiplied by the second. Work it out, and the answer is 649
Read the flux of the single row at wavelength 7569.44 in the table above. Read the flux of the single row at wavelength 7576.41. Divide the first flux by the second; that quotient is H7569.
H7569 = 0.90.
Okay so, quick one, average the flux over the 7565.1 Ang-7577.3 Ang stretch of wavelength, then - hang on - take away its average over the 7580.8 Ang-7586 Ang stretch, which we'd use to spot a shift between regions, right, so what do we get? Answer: 1.2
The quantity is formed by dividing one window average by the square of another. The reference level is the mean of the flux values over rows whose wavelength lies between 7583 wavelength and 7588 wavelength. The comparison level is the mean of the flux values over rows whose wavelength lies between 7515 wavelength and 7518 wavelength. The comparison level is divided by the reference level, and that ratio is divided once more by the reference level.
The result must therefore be 0.0431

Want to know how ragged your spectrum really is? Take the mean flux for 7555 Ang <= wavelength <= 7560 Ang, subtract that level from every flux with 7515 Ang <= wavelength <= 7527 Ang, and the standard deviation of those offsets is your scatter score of 0.9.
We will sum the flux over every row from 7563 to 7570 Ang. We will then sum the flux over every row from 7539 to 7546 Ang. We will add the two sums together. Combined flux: 203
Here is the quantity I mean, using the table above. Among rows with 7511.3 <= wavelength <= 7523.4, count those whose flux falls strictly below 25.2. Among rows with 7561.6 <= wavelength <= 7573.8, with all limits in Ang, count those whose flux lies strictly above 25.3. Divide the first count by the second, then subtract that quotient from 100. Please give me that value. 98.7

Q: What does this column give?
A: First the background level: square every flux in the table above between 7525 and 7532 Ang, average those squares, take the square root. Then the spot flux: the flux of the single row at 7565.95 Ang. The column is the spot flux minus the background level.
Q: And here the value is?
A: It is -1.6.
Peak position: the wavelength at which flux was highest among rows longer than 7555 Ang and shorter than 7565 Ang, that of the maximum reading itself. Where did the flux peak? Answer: 7564.21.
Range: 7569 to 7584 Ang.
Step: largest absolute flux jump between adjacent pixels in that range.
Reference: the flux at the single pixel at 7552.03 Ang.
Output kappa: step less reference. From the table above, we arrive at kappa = -20.9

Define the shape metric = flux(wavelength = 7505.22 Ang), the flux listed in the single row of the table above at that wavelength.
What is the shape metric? 22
